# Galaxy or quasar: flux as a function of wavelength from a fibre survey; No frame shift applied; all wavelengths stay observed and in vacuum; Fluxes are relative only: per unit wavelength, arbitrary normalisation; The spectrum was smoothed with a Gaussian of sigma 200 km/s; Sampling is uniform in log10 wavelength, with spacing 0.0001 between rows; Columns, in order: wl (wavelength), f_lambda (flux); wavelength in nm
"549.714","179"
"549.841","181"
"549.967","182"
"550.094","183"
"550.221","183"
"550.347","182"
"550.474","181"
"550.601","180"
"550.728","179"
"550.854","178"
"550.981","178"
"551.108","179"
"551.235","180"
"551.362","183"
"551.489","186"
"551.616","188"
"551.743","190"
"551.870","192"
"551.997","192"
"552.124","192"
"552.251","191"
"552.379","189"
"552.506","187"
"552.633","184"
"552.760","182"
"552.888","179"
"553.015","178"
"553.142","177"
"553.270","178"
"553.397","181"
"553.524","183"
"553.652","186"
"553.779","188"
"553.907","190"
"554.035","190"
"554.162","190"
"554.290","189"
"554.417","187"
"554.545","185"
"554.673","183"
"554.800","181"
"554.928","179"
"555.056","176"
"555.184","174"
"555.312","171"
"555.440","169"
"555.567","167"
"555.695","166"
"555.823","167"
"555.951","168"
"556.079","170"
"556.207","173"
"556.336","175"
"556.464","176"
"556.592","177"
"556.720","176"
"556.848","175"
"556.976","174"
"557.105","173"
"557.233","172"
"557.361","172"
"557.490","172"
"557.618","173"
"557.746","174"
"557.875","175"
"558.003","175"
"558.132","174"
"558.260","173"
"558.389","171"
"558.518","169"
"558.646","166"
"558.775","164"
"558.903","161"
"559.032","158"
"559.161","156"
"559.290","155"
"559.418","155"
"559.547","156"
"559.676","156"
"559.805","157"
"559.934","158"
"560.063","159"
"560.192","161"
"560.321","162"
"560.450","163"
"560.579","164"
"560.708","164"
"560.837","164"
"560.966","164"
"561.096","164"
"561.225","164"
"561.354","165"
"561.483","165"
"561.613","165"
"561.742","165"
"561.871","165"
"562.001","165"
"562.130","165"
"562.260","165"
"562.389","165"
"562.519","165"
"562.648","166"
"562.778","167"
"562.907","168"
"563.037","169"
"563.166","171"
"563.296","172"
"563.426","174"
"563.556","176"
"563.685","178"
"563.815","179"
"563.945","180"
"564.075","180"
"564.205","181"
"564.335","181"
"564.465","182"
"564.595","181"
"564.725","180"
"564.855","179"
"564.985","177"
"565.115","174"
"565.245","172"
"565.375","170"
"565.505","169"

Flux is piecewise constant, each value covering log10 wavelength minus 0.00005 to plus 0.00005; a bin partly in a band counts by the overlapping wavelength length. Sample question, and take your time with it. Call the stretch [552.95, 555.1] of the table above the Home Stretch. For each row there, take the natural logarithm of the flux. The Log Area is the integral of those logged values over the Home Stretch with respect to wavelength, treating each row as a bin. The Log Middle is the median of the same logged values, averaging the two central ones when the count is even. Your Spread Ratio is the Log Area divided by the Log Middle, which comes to 2.2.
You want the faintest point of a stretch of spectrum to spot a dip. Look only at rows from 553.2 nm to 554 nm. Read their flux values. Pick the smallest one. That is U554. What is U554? 178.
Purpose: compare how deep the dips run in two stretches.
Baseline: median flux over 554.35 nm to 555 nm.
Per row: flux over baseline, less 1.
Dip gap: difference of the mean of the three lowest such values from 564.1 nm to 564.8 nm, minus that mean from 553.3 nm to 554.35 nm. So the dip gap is -0.015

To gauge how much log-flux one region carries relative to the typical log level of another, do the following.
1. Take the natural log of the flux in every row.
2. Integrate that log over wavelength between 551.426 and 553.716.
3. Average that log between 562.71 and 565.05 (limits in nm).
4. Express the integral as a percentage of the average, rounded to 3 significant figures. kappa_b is 231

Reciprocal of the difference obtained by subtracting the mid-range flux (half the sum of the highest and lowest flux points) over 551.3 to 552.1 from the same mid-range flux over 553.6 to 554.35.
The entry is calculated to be 2.0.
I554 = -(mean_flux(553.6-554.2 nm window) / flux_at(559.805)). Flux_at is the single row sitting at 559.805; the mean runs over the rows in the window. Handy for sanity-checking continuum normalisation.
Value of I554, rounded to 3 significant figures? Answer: -1.20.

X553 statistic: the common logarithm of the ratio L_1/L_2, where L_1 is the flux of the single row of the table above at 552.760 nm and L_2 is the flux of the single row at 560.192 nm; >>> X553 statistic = 0.0532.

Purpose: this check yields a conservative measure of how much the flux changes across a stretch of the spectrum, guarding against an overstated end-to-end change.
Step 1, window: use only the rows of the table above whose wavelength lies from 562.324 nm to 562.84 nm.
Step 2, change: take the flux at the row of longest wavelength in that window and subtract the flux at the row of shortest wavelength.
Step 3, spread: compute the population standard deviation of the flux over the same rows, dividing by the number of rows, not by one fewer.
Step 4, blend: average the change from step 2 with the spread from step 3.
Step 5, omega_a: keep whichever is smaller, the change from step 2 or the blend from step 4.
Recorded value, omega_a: 1.4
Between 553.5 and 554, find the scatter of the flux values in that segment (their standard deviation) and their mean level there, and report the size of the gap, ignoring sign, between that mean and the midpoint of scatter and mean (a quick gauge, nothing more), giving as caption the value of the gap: 92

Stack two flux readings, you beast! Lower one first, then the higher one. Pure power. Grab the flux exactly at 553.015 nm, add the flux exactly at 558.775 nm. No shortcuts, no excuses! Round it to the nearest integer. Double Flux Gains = 342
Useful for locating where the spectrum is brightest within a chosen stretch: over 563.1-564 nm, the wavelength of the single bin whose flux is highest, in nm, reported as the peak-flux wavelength 563.945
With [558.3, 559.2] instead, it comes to 558.389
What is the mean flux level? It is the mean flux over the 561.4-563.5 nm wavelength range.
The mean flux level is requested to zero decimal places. 167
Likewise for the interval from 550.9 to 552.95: 186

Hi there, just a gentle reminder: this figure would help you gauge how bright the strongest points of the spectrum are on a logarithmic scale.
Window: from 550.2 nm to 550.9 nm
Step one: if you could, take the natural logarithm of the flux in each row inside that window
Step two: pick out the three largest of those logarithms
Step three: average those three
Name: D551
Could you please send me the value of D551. 5.20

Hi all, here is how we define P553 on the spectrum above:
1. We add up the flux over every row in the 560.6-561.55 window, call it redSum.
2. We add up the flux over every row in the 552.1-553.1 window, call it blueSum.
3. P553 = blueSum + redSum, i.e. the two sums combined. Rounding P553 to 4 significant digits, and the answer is 2632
